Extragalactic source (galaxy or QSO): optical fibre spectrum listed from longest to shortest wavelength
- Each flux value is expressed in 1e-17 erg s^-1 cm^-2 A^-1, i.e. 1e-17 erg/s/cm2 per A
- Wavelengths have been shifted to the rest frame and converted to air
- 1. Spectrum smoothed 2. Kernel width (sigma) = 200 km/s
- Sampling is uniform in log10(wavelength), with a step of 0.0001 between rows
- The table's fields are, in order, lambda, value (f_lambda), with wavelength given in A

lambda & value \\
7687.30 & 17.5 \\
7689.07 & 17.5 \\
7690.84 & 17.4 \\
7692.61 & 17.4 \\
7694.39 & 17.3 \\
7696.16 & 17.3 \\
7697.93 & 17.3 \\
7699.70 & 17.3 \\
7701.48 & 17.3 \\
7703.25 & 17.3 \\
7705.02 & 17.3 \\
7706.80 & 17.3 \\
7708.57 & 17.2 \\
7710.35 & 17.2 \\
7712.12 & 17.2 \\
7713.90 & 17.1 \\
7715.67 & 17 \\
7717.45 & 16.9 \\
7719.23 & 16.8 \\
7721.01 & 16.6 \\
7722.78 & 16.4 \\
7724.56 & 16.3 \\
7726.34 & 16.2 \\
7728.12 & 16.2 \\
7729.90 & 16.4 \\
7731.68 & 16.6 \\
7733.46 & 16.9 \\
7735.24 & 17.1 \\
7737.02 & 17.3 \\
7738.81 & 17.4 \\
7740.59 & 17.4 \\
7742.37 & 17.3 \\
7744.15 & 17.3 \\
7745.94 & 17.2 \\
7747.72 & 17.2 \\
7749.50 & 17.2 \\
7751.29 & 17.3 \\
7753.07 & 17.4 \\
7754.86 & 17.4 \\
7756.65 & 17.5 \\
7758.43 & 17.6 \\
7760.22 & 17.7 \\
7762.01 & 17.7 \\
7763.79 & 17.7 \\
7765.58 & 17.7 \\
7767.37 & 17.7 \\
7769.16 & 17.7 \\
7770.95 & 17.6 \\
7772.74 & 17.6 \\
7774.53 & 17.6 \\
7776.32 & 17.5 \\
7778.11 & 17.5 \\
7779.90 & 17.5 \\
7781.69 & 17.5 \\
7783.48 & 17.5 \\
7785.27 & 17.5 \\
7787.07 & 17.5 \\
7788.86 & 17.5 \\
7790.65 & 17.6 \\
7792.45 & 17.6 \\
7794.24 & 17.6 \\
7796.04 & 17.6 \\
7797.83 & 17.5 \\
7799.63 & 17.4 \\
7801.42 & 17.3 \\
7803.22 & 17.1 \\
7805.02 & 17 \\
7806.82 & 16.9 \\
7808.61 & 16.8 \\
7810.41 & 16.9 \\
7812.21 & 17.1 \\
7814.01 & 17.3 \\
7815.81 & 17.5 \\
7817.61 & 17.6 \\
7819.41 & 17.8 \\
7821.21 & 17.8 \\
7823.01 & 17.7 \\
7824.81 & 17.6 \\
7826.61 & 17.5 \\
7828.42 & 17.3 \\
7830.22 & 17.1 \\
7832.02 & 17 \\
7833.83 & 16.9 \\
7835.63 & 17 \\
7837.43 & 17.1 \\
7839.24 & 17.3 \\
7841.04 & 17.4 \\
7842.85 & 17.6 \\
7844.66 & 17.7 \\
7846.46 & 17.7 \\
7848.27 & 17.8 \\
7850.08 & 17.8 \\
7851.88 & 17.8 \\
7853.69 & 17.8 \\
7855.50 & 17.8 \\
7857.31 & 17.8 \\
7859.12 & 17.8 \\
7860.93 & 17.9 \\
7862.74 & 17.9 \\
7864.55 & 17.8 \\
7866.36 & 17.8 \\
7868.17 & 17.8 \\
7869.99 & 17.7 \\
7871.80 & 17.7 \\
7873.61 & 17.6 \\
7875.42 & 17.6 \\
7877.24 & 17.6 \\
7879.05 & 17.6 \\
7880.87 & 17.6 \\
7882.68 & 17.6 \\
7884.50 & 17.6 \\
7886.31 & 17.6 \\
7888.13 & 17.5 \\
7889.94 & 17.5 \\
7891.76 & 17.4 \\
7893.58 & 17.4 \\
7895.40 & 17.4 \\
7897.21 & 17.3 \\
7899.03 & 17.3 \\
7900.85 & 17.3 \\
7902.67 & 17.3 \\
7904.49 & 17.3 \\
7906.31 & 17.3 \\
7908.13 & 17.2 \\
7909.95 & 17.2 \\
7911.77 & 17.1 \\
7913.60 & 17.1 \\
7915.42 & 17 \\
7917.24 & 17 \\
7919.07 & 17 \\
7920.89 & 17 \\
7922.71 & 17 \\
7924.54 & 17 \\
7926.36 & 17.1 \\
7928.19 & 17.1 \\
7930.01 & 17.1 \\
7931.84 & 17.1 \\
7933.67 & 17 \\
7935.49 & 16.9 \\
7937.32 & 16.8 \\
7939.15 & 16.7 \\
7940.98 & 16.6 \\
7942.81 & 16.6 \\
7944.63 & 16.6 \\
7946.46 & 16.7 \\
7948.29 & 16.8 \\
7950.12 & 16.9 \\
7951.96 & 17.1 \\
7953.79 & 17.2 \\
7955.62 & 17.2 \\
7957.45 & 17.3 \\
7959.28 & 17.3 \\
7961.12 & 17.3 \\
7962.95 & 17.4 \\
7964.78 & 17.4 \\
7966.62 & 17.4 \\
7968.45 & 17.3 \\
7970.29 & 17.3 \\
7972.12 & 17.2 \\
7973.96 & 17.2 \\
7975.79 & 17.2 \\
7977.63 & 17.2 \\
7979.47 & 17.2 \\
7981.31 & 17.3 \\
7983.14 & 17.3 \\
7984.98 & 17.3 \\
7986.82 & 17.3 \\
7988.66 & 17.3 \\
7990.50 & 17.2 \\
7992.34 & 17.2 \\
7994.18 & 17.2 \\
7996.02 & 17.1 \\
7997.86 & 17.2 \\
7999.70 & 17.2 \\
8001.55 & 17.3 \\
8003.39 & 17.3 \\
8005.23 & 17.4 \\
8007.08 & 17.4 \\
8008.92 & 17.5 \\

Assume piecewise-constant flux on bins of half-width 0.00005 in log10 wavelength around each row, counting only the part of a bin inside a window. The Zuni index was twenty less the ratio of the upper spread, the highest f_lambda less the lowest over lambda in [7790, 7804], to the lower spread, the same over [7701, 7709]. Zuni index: 15.0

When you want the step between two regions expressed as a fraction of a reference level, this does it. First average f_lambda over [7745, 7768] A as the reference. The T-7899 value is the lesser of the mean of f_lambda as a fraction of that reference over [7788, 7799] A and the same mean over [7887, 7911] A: 0.992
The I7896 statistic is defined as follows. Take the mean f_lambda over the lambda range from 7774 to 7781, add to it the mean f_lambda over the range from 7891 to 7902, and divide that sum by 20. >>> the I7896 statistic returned 1.74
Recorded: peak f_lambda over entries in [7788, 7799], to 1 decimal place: 17.6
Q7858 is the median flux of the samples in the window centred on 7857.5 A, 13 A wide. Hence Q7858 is 17.8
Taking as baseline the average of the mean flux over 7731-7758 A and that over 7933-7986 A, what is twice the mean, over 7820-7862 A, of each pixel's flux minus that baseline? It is 0.73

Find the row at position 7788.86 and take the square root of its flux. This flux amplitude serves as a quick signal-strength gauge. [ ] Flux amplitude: 4.18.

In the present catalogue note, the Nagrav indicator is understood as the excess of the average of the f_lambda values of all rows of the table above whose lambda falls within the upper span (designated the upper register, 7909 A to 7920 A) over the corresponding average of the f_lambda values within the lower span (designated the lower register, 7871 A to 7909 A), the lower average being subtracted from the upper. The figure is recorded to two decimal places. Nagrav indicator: -0.40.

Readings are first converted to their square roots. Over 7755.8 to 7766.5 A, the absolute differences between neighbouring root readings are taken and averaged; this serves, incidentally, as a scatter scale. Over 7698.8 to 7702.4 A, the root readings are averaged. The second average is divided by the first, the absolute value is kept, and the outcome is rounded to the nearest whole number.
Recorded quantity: 872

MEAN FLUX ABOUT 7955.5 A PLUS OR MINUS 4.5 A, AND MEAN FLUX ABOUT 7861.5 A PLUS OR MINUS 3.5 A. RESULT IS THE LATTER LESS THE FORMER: 0.6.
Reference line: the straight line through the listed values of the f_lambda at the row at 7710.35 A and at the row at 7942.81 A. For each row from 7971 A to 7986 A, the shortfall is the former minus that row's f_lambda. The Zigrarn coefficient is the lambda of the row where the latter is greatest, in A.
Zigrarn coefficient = 7972.12 A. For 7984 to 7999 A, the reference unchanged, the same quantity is 7996.02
